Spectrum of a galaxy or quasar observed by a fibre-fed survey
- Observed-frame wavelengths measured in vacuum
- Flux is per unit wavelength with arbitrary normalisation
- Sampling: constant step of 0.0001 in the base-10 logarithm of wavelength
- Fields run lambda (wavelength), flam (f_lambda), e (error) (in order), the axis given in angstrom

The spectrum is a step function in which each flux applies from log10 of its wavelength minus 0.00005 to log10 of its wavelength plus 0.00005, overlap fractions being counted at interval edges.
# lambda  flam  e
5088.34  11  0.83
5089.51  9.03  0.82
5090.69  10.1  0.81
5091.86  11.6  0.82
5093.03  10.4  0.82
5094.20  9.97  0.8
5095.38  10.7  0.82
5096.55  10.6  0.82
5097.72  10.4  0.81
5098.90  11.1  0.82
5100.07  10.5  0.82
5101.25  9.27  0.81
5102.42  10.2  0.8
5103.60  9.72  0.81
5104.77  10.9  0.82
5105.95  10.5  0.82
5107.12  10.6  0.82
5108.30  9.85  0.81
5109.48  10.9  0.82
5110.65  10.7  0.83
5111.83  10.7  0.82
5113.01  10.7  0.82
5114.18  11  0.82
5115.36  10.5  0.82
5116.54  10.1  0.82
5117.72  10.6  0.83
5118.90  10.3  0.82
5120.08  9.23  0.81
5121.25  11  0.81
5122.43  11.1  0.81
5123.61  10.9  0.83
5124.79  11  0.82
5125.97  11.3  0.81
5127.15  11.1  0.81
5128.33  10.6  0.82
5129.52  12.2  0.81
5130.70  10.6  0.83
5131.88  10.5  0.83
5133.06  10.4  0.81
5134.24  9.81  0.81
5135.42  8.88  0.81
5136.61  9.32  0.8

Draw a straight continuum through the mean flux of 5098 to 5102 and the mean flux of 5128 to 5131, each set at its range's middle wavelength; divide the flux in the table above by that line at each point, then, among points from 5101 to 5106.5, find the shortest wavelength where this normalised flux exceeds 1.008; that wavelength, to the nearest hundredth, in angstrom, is 5104.77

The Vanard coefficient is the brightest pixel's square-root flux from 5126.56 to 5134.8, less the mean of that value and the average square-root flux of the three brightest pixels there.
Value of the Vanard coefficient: 0.0664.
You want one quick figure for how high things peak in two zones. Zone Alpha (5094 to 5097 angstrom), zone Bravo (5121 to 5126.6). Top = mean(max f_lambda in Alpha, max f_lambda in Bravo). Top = 11.0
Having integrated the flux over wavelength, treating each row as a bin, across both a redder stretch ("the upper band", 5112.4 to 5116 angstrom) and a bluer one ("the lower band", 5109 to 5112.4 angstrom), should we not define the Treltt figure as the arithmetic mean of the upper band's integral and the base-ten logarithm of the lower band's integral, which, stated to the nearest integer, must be 20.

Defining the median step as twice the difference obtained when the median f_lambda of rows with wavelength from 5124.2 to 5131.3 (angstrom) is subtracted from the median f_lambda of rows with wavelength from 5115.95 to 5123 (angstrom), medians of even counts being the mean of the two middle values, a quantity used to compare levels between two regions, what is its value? -1.2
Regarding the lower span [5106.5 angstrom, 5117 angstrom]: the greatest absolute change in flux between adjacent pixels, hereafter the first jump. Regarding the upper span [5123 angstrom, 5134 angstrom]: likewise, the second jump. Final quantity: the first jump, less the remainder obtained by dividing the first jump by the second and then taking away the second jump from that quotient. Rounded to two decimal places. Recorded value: 1.99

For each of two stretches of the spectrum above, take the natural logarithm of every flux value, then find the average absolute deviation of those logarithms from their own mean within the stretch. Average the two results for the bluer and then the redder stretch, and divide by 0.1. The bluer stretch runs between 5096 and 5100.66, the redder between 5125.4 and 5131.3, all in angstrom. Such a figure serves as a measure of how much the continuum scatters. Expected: 0.31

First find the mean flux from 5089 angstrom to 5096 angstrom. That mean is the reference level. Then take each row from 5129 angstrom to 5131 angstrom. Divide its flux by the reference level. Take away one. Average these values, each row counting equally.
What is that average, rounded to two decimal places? 0.11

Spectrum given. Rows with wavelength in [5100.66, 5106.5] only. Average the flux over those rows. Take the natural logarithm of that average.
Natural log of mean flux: 2.31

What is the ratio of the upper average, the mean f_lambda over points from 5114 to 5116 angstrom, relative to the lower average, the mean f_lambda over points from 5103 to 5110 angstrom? 1.03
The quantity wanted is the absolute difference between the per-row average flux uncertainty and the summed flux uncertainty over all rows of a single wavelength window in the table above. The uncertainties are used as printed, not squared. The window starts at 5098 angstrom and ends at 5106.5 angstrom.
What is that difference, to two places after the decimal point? 4.89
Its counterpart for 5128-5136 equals 4.90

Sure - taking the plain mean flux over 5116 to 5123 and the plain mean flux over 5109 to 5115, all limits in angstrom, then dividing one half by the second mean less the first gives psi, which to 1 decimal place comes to 1.2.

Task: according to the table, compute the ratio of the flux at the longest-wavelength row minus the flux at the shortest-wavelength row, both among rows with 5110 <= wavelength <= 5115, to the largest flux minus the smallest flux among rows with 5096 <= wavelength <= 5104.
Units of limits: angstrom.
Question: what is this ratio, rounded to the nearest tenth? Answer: 0.2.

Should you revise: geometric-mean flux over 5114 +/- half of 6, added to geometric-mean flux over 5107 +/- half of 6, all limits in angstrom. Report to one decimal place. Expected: 21.1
